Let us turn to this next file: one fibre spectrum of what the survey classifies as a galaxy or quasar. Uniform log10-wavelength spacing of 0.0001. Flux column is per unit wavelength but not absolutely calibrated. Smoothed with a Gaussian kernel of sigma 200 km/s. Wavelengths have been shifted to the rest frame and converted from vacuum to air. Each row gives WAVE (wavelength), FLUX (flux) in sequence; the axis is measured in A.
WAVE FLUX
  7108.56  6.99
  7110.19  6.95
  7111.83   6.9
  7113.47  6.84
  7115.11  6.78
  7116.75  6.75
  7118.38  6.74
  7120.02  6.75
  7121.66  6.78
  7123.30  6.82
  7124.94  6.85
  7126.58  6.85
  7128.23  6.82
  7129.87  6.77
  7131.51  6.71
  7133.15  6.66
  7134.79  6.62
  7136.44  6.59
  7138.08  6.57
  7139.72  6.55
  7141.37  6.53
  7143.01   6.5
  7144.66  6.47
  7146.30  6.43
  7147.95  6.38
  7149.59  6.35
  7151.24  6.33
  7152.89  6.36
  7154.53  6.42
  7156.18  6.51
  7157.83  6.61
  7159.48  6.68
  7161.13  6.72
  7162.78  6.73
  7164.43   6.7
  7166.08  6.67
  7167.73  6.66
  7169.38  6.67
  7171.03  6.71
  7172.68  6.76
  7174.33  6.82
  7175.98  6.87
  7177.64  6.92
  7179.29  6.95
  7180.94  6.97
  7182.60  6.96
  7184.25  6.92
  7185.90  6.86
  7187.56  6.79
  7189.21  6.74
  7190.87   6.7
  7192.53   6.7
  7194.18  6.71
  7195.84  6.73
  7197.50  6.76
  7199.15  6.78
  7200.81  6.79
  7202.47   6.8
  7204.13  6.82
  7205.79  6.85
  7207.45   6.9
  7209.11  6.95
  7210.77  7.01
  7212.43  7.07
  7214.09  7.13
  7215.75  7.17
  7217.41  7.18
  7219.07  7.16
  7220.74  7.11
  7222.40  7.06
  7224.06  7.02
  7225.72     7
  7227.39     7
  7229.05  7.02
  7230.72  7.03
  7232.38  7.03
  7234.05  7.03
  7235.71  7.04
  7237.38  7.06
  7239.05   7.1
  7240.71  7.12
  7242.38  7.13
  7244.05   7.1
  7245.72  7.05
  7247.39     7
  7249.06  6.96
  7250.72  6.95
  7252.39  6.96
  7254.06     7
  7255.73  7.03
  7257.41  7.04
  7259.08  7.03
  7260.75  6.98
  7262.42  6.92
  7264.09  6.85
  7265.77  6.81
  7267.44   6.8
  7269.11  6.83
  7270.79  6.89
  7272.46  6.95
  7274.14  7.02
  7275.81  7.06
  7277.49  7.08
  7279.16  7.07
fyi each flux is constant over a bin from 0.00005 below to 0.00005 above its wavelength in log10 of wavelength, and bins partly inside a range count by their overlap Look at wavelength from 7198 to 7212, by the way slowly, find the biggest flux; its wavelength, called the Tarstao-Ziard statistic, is 7210.77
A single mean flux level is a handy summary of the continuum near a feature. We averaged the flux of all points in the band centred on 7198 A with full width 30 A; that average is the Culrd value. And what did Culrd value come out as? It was 6.8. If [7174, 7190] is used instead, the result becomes 6.9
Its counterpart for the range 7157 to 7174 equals 6.7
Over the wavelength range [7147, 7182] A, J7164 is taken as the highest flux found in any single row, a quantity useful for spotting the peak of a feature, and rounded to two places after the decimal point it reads 6.97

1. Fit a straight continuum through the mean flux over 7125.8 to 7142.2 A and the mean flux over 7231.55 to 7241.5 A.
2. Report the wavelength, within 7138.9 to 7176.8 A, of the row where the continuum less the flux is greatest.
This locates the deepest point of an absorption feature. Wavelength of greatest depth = 7151.24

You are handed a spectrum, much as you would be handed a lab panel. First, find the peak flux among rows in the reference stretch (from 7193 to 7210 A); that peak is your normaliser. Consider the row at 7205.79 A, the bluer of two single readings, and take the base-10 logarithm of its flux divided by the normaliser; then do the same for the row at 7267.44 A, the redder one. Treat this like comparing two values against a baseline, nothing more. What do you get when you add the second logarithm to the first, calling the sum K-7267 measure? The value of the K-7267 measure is -0.016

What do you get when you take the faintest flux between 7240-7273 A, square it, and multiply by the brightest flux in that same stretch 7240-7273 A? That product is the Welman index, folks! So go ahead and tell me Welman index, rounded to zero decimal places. 330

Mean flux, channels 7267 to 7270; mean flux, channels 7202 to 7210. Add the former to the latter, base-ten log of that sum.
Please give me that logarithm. 1.14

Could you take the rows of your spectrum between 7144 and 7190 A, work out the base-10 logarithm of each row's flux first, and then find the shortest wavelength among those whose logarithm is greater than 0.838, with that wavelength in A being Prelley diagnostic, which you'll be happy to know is 7177.64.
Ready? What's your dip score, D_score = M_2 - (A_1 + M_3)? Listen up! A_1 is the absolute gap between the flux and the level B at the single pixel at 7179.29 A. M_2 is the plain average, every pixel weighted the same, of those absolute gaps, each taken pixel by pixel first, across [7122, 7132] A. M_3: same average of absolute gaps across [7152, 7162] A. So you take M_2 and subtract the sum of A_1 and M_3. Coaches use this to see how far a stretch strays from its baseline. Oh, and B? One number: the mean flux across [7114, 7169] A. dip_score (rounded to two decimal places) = -0.27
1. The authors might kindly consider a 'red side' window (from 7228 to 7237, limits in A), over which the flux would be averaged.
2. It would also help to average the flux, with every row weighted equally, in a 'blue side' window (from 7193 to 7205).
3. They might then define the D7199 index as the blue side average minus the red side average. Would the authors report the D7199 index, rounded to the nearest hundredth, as -0.26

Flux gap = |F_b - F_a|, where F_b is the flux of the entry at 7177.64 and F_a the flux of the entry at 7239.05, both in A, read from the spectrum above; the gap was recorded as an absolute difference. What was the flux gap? 0.18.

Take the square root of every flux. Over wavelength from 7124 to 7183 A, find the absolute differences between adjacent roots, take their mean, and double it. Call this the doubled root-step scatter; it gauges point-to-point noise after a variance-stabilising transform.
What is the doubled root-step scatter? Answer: 0.0145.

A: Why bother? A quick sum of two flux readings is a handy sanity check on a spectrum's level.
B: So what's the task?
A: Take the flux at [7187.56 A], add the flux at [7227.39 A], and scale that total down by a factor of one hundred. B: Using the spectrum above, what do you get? 0.138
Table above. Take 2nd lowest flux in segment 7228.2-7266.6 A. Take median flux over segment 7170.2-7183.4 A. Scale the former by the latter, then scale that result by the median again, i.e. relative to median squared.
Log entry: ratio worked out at 0.144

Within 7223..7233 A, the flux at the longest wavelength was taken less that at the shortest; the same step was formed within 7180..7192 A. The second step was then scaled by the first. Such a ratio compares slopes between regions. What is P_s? -27.0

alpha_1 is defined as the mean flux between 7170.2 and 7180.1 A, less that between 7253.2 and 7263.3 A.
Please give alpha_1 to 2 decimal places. -0.16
